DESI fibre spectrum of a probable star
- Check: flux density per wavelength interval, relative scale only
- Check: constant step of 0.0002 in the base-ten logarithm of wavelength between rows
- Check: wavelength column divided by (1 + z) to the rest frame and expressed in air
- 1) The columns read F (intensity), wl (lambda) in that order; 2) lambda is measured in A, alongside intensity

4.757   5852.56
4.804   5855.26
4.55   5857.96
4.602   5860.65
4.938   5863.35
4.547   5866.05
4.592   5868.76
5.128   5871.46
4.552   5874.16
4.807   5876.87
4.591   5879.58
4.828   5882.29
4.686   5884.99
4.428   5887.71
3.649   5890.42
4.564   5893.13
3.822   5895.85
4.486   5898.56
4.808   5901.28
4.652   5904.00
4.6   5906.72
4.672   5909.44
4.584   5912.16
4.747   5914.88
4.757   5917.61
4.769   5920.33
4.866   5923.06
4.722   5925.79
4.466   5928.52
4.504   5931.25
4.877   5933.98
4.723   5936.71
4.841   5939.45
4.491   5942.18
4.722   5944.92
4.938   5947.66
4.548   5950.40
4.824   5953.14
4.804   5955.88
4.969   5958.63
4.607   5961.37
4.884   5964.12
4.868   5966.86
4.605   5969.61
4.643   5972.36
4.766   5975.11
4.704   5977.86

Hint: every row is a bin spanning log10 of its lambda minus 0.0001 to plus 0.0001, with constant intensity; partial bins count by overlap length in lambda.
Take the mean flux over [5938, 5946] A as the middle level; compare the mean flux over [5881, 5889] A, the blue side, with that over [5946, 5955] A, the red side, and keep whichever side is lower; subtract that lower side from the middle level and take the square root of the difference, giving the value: 0.19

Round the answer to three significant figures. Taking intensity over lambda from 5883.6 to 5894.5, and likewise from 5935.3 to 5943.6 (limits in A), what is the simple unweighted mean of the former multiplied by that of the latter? 20.3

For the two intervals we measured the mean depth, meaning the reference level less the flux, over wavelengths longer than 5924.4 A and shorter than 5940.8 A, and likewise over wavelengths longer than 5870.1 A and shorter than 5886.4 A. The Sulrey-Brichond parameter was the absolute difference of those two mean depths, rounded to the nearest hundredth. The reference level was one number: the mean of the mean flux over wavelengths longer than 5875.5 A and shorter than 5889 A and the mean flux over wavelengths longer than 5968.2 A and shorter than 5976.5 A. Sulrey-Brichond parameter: 0.08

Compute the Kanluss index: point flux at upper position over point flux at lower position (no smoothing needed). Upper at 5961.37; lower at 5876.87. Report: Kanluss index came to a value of 0.96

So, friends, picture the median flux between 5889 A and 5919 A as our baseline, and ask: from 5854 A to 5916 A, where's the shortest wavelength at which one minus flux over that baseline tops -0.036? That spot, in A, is 5857.96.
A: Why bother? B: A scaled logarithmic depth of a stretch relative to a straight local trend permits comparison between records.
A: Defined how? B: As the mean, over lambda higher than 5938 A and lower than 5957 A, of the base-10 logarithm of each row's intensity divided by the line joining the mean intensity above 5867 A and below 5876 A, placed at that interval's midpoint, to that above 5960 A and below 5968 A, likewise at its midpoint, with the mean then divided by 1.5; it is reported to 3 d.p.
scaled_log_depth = -0.003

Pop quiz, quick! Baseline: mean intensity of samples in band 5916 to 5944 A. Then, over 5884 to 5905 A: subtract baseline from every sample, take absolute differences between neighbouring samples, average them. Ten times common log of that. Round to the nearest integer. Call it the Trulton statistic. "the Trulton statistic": -3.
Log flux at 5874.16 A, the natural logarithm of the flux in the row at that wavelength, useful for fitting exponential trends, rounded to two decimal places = 1.52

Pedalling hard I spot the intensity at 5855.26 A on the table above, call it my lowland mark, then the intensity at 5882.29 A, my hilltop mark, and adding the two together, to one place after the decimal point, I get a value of 9.6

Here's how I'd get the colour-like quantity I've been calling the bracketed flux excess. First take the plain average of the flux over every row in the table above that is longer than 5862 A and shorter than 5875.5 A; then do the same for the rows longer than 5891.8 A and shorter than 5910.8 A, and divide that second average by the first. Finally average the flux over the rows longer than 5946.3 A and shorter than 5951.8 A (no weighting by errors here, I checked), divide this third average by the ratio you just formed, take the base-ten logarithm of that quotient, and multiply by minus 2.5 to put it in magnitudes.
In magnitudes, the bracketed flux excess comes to -1.746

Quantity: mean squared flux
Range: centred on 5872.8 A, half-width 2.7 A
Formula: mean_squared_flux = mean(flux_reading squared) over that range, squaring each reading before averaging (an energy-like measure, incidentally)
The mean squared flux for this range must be 23.5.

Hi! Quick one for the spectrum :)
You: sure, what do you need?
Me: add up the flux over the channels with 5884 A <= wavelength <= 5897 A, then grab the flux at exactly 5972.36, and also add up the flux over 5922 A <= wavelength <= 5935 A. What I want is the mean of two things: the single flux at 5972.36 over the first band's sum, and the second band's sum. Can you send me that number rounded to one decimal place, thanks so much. 11.8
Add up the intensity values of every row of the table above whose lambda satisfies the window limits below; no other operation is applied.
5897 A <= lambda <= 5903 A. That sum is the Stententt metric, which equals 9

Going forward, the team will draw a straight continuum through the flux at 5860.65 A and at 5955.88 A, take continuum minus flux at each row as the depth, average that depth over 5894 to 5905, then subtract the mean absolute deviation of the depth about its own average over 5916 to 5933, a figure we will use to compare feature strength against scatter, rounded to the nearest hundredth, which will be 0.11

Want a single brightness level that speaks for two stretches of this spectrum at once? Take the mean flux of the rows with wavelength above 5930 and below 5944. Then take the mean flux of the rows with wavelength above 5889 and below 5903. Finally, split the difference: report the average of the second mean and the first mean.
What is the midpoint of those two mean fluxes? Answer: 4.48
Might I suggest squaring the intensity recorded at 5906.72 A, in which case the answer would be 21.2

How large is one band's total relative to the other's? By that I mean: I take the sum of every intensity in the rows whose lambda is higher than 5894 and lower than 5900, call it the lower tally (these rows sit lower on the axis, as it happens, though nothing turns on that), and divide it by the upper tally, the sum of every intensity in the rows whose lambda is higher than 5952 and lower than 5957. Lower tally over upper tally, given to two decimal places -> 0.86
